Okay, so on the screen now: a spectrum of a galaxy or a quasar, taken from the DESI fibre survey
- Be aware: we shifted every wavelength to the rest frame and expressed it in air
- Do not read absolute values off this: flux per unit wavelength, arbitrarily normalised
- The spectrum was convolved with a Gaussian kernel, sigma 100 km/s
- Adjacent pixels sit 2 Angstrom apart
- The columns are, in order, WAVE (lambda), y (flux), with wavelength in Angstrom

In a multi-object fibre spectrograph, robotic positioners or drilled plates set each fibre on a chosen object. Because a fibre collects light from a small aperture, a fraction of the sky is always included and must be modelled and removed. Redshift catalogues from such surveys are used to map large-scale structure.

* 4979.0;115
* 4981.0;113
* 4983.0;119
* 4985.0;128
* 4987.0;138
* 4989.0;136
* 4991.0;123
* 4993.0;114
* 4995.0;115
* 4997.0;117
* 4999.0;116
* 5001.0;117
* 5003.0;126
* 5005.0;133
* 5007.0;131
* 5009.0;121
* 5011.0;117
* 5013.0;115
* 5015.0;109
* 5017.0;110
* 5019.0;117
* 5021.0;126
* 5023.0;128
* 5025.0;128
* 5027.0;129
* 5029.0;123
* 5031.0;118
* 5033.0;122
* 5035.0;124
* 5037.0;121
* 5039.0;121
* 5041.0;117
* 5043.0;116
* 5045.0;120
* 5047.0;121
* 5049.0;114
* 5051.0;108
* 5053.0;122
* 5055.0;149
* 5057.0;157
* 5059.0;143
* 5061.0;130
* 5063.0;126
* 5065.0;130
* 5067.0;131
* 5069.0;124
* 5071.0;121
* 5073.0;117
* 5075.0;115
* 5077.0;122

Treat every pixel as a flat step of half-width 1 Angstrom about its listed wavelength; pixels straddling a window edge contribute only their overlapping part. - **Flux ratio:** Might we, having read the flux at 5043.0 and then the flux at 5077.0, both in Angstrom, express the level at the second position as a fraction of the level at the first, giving 1.05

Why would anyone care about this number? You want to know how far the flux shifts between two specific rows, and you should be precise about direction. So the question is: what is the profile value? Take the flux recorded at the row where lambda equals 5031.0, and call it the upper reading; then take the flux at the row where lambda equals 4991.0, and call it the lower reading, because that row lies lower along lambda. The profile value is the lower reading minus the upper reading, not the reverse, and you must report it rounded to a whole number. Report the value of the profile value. 5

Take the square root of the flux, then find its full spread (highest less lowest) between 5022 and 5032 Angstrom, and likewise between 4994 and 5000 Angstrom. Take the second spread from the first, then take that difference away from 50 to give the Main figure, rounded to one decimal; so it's 49.6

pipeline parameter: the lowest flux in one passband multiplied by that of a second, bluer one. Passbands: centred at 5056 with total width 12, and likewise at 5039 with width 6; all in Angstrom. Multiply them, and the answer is 12636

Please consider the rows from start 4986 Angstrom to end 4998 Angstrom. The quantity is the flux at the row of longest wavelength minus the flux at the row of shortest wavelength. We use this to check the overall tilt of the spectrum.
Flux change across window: -21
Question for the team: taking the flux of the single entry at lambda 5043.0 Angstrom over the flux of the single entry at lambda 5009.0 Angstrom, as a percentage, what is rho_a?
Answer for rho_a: 96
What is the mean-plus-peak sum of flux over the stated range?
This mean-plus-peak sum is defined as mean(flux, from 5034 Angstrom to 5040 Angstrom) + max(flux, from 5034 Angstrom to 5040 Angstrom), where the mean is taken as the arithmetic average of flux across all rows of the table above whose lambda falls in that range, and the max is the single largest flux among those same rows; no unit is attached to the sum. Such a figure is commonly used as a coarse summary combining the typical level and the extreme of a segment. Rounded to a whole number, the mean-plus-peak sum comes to 246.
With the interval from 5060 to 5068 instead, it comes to 260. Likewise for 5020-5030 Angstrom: 256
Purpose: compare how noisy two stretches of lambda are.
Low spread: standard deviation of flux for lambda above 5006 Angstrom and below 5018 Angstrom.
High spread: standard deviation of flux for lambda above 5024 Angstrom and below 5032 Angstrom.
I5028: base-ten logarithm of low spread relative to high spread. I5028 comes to 0.2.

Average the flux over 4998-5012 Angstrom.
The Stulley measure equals 123.0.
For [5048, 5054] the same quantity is 114.7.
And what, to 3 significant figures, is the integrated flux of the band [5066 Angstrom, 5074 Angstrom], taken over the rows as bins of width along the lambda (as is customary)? 986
